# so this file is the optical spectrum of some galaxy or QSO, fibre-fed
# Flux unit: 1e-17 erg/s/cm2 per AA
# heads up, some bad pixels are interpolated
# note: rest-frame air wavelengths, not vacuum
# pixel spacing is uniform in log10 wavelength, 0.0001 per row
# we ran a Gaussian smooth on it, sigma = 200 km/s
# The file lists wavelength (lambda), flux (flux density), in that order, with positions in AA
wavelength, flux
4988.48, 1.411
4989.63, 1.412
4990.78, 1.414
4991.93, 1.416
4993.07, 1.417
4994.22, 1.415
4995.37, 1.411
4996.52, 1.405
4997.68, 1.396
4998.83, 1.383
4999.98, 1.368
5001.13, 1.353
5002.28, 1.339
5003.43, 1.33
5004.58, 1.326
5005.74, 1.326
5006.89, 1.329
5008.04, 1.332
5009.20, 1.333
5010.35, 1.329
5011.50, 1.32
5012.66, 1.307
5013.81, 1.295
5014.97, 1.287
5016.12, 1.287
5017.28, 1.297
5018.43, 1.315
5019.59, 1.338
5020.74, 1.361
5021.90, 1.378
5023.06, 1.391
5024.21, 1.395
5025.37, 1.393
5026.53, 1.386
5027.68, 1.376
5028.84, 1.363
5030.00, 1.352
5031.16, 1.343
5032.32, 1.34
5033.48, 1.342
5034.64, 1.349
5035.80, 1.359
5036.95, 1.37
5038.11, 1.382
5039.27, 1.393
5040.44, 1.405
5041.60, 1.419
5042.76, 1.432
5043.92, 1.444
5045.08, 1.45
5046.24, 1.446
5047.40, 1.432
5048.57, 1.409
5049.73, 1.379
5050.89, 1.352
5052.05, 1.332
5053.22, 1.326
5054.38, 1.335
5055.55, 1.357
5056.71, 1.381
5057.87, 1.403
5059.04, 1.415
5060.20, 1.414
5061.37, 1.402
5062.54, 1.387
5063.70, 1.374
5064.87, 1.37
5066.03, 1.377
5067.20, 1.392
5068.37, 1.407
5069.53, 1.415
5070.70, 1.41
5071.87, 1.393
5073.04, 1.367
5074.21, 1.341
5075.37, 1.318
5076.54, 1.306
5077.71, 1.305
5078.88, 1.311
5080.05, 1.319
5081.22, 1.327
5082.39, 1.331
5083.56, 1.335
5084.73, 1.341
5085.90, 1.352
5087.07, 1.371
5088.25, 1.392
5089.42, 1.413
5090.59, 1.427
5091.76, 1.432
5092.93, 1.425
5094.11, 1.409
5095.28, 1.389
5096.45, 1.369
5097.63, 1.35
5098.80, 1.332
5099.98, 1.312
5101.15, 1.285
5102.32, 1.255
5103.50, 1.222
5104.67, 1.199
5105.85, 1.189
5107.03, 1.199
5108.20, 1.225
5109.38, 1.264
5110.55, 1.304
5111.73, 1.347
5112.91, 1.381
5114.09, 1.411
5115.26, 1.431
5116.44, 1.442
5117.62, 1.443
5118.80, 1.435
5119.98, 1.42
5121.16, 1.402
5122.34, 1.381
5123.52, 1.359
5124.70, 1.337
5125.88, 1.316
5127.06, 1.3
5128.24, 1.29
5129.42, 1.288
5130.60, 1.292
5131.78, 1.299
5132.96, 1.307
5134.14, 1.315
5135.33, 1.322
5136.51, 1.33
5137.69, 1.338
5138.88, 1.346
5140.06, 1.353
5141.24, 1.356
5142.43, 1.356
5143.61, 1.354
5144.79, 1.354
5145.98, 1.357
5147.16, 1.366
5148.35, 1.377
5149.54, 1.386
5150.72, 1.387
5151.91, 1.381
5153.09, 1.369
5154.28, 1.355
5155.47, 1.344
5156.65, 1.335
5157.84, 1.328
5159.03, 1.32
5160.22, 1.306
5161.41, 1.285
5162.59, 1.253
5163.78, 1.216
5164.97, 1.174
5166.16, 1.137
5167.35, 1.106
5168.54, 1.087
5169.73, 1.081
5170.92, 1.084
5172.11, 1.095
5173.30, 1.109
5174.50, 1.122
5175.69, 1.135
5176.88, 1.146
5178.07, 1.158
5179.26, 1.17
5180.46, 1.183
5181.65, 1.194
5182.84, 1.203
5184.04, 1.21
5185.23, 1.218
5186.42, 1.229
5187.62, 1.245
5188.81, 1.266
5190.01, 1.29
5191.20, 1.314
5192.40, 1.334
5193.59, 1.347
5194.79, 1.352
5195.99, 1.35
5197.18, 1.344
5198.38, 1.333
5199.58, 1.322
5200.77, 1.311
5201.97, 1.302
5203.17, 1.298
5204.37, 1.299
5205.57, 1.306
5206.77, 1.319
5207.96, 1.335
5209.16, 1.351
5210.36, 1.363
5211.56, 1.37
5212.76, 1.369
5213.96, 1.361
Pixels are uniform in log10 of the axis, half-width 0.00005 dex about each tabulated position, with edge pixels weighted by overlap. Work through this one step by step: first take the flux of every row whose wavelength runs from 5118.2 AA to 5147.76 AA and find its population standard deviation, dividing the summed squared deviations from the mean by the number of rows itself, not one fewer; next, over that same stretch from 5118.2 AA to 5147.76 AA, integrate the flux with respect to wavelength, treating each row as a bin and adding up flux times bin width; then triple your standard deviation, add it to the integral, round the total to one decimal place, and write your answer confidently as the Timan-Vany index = 39.8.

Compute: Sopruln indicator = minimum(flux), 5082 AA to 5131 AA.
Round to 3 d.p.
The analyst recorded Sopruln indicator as 1.189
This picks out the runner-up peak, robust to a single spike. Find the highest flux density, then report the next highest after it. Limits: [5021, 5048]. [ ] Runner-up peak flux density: 1.446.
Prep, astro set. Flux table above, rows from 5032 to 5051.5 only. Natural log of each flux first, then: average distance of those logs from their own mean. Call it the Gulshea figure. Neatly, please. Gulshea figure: 0.024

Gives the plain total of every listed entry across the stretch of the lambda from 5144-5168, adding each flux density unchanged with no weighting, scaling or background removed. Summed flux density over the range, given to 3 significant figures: 26.1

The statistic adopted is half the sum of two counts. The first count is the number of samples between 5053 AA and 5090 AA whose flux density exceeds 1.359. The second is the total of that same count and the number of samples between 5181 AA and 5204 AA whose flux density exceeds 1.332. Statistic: 21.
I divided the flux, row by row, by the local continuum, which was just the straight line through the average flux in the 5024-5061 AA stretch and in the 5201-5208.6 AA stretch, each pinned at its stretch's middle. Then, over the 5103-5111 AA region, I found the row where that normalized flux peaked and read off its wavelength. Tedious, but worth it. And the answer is 5110.55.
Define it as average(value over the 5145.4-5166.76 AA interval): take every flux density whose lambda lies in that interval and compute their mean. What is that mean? 1.32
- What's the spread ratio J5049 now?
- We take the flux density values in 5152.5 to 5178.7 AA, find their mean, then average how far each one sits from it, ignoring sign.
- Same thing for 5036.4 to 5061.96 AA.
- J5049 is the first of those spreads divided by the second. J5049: 3.1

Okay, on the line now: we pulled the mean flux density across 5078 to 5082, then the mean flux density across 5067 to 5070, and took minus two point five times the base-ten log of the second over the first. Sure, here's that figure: -0.07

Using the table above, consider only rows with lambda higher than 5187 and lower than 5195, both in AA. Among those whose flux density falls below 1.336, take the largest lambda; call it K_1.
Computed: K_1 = 5192.40 AA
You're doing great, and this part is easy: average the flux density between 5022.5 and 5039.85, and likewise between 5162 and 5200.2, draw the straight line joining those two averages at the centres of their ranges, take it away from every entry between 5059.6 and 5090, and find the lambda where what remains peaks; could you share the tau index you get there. 5089.42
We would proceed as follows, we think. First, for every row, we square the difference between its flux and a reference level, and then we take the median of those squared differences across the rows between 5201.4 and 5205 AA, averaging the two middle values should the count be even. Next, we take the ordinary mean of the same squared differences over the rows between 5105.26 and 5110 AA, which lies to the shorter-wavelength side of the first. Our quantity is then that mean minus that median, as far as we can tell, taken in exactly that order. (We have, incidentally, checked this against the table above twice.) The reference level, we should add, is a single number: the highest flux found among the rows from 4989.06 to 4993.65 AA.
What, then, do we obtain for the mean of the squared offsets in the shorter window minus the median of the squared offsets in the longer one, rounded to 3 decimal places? 0.026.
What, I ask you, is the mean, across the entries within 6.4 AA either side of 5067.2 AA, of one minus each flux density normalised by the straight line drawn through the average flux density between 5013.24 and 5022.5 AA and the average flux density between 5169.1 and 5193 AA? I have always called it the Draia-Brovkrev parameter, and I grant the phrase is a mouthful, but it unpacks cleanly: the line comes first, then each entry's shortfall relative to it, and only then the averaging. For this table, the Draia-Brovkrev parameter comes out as -0.086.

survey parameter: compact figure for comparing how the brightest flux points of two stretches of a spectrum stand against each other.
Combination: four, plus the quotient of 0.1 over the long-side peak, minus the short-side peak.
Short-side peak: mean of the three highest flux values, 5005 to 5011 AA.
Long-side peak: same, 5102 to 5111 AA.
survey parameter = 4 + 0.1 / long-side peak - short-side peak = 2.75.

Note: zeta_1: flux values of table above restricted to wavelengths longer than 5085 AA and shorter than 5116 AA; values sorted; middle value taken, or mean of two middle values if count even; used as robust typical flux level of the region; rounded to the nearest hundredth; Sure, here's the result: 1.35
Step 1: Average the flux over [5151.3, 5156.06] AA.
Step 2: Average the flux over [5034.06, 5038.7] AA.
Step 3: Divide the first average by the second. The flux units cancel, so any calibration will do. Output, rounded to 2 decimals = 1.00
